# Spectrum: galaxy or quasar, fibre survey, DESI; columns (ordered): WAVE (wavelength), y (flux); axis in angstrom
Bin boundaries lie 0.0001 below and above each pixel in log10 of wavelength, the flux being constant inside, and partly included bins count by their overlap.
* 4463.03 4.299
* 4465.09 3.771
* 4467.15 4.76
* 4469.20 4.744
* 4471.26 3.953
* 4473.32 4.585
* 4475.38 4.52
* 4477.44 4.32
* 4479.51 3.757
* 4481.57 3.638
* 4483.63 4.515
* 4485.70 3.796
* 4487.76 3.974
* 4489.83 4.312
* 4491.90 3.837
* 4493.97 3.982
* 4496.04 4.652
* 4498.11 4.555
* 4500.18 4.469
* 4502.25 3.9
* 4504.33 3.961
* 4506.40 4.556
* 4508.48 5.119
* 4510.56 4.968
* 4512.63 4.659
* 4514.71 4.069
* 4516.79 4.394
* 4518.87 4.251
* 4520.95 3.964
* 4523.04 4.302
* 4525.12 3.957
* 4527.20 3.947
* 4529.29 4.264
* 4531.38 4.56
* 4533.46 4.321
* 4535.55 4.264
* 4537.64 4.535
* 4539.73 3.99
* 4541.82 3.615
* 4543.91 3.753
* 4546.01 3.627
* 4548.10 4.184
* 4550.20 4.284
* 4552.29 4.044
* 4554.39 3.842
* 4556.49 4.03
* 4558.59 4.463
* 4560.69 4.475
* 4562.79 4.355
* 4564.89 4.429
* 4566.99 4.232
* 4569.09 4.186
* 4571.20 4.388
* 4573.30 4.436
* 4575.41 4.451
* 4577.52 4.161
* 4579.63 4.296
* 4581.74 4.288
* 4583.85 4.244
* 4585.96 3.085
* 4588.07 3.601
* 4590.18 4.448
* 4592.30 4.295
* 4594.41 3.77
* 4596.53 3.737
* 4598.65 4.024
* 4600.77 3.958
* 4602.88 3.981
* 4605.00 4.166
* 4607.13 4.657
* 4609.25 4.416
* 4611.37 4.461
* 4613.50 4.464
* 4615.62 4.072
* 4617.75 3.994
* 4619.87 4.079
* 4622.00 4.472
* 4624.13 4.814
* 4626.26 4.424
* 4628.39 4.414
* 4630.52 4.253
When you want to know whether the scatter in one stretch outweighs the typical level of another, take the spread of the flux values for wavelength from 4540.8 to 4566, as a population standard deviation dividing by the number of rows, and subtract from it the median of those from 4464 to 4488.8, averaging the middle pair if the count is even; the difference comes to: -3.84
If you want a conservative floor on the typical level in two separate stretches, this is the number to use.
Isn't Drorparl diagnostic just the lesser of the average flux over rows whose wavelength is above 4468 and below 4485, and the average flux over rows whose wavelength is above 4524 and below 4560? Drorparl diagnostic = 4.10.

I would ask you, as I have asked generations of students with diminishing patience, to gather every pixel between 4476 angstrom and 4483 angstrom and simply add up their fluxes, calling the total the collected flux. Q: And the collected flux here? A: 11.7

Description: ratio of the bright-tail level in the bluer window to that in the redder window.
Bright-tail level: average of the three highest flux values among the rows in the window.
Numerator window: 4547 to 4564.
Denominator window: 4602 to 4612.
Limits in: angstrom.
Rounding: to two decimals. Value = 0.98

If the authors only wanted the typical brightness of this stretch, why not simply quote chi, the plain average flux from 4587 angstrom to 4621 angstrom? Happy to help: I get 4.13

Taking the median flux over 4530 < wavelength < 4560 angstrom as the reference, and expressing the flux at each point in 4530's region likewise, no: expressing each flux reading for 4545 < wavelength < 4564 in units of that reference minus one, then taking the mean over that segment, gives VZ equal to 0.008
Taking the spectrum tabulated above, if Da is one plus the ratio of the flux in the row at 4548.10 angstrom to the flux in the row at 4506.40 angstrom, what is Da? 1.92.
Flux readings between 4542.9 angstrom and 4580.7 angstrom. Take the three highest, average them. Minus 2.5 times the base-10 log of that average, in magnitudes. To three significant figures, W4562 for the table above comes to -1.62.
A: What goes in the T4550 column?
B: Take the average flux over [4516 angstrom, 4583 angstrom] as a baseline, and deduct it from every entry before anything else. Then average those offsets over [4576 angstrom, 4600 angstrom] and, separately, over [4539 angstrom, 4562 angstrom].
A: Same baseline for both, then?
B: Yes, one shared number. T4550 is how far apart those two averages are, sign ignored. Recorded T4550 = 0.03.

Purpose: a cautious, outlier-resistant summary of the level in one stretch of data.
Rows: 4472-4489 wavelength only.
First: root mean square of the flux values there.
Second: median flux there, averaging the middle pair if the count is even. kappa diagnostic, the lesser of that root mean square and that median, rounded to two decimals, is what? 4.15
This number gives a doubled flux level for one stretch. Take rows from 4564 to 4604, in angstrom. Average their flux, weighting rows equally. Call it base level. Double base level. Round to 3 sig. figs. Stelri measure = 8.21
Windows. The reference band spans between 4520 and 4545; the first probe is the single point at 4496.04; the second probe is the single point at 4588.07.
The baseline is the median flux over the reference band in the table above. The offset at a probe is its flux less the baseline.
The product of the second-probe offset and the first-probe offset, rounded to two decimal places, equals -0.28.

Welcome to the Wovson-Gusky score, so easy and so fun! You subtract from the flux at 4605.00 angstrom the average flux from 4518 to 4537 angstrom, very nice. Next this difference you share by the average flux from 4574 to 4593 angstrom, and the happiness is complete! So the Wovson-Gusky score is -0.01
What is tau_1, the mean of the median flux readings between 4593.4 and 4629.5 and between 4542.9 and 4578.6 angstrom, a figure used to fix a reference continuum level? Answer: 4.20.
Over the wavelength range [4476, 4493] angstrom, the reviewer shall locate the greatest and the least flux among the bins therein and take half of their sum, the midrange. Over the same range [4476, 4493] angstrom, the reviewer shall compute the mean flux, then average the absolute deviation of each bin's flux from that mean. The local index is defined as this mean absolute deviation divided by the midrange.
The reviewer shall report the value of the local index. 0.067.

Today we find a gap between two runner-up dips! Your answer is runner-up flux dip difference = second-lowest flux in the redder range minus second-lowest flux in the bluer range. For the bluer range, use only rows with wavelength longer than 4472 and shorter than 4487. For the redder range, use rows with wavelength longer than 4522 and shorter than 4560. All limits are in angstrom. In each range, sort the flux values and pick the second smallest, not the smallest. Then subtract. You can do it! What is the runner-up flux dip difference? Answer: -0.13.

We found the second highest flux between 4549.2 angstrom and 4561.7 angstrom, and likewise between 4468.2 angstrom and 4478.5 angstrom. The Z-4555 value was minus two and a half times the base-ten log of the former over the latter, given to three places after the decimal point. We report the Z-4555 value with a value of 0.029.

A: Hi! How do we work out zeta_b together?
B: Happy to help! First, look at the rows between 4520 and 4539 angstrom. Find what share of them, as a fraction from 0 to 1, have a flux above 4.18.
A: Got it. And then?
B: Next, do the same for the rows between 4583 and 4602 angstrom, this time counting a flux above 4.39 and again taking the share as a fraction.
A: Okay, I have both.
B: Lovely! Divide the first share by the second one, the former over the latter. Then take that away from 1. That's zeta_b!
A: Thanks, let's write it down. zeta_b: -5.0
